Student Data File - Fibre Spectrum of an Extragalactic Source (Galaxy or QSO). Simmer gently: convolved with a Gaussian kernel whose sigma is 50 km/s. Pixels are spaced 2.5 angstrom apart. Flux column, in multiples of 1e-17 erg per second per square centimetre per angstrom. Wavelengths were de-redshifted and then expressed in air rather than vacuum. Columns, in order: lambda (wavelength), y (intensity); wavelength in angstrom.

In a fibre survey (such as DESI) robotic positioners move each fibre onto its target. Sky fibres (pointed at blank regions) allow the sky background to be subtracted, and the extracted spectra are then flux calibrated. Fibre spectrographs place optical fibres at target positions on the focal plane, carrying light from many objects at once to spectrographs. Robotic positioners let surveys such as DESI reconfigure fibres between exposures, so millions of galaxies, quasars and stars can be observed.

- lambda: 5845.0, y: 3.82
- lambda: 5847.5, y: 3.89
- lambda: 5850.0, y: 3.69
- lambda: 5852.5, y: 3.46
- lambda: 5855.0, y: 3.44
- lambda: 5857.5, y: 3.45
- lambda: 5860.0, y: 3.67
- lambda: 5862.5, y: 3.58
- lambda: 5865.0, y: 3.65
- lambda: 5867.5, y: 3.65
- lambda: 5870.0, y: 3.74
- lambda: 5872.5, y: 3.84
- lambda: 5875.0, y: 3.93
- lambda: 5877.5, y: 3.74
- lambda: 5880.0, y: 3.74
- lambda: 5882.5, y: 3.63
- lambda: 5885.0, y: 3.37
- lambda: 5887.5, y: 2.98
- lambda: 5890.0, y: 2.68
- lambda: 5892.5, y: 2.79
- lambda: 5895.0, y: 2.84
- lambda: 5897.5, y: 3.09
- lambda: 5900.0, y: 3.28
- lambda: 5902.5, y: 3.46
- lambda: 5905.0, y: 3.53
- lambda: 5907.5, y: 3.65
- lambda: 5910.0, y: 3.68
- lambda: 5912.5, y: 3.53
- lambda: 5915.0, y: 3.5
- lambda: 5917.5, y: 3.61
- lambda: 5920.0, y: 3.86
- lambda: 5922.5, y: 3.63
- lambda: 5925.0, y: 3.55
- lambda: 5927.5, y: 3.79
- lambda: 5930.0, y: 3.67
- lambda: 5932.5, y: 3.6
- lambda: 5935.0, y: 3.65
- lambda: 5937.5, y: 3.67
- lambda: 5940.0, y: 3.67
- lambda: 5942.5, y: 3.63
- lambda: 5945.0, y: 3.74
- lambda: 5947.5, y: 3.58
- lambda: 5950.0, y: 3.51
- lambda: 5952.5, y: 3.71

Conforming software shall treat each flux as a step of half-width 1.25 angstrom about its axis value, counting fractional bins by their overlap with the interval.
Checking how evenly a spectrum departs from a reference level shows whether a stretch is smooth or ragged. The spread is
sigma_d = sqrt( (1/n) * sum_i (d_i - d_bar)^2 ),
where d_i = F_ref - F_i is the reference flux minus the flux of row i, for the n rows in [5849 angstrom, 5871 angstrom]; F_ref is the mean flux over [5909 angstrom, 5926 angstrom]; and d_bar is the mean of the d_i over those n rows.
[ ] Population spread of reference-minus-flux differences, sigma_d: 0.11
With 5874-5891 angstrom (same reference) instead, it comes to 0.42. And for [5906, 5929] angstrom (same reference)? 0.11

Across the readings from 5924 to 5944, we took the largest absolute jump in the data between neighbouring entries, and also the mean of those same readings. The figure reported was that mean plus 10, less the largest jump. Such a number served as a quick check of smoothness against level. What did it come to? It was 13.4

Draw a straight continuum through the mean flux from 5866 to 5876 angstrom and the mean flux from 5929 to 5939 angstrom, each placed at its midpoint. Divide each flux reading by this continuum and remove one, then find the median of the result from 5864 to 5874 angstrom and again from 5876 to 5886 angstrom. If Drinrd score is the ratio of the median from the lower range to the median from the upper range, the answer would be 1.2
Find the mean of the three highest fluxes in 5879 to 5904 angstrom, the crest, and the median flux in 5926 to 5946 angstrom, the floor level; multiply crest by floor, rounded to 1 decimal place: 13.2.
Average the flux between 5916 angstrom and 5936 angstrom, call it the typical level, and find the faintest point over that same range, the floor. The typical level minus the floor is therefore 0.12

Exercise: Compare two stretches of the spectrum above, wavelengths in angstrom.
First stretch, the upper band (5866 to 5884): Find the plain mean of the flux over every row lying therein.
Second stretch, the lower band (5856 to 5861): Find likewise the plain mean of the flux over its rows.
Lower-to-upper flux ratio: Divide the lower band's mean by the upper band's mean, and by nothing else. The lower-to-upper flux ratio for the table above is 0.95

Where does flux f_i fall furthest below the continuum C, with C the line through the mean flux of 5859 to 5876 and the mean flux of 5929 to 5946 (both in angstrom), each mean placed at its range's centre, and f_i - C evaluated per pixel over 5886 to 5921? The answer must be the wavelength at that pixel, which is 5890.0 angstrom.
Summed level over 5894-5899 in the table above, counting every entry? 5.93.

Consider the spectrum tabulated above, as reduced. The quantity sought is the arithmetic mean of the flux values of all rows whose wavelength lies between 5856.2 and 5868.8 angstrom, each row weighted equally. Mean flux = 3.60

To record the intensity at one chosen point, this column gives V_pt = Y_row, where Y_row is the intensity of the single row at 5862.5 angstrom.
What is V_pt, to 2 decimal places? 3.58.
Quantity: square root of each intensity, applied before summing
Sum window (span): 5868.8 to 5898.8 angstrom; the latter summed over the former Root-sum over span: 22.0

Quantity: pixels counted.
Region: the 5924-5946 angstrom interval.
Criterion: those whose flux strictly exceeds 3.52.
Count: 9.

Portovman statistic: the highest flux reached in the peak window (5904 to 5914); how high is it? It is 3.68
